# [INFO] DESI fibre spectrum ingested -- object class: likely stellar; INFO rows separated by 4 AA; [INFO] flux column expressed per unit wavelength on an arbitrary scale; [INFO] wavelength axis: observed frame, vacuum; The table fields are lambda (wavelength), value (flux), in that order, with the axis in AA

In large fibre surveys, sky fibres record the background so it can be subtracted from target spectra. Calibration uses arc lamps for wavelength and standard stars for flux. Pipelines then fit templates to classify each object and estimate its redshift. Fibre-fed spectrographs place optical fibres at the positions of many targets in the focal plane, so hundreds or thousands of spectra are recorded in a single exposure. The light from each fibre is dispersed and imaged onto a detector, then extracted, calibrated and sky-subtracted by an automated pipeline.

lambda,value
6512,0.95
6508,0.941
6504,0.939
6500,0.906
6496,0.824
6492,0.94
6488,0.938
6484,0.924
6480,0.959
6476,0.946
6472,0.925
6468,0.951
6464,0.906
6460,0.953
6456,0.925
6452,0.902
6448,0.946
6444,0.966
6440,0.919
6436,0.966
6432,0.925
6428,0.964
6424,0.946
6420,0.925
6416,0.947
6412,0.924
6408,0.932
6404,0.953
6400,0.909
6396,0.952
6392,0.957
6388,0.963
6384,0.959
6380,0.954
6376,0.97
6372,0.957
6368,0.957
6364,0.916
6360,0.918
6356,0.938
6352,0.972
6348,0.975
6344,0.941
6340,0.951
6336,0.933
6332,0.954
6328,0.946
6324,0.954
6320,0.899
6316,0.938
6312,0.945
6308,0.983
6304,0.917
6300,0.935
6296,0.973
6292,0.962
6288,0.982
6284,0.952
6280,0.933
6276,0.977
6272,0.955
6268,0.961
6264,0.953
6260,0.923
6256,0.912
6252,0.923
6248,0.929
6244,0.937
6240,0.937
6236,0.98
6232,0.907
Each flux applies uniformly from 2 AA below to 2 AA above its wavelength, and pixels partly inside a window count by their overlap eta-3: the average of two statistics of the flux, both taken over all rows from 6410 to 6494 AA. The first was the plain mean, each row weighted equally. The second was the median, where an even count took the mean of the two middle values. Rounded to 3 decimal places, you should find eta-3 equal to 0.939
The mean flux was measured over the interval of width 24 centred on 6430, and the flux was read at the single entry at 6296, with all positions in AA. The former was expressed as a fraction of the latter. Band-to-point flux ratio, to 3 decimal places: 0.967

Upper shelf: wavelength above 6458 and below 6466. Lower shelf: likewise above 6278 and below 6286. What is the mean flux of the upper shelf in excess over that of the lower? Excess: -0.01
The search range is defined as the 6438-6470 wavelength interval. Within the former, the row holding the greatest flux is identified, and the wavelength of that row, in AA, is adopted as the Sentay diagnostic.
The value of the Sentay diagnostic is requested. 6444 AA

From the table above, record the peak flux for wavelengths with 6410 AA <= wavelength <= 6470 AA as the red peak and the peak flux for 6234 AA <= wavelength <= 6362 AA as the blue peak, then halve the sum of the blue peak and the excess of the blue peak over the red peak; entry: 0.500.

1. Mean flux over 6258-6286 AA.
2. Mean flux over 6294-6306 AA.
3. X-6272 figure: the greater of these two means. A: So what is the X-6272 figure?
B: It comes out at 0.951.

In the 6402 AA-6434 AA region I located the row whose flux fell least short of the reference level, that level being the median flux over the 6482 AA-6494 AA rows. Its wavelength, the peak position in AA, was 6428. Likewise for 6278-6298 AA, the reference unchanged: 6288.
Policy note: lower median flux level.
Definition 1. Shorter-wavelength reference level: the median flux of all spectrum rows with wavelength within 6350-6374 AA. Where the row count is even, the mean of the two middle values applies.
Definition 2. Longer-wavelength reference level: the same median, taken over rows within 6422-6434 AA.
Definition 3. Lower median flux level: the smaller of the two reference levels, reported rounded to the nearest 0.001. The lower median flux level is 0.946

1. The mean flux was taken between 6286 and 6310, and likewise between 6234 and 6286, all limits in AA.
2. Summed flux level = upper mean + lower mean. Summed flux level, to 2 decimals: 1.90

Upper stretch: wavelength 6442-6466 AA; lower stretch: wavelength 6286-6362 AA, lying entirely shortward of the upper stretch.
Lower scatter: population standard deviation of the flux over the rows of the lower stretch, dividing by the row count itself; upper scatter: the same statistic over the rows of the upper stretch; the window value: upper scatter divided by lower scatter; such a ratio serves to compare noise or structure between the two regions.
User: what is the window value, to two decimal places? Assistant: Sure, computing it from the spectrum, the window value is 1.07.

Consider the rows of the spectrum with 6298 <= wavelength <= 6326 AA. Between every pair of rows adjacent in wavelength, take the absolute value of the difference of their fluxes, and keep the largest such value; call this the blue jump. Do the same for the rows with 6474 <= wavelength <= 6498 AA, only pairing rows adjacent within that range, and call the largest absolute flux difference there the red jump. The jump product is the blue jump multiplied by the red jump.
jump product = 0.0077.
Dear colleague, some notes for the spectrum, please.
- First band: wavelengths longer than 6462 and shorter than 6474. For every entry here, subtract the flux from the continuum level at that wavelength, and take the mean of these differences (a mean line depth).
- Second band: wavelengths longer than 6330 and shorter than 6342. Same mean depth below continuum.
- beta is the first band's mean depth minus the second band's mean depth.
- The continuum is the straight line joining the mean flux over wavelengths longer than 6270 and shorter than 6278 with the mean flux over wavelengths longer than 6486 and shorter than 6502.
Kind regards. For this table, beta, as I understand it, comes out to -0.0197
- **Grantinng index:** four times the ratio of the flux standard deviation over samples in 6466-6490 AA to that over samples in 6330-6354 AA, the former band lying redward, 3.4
